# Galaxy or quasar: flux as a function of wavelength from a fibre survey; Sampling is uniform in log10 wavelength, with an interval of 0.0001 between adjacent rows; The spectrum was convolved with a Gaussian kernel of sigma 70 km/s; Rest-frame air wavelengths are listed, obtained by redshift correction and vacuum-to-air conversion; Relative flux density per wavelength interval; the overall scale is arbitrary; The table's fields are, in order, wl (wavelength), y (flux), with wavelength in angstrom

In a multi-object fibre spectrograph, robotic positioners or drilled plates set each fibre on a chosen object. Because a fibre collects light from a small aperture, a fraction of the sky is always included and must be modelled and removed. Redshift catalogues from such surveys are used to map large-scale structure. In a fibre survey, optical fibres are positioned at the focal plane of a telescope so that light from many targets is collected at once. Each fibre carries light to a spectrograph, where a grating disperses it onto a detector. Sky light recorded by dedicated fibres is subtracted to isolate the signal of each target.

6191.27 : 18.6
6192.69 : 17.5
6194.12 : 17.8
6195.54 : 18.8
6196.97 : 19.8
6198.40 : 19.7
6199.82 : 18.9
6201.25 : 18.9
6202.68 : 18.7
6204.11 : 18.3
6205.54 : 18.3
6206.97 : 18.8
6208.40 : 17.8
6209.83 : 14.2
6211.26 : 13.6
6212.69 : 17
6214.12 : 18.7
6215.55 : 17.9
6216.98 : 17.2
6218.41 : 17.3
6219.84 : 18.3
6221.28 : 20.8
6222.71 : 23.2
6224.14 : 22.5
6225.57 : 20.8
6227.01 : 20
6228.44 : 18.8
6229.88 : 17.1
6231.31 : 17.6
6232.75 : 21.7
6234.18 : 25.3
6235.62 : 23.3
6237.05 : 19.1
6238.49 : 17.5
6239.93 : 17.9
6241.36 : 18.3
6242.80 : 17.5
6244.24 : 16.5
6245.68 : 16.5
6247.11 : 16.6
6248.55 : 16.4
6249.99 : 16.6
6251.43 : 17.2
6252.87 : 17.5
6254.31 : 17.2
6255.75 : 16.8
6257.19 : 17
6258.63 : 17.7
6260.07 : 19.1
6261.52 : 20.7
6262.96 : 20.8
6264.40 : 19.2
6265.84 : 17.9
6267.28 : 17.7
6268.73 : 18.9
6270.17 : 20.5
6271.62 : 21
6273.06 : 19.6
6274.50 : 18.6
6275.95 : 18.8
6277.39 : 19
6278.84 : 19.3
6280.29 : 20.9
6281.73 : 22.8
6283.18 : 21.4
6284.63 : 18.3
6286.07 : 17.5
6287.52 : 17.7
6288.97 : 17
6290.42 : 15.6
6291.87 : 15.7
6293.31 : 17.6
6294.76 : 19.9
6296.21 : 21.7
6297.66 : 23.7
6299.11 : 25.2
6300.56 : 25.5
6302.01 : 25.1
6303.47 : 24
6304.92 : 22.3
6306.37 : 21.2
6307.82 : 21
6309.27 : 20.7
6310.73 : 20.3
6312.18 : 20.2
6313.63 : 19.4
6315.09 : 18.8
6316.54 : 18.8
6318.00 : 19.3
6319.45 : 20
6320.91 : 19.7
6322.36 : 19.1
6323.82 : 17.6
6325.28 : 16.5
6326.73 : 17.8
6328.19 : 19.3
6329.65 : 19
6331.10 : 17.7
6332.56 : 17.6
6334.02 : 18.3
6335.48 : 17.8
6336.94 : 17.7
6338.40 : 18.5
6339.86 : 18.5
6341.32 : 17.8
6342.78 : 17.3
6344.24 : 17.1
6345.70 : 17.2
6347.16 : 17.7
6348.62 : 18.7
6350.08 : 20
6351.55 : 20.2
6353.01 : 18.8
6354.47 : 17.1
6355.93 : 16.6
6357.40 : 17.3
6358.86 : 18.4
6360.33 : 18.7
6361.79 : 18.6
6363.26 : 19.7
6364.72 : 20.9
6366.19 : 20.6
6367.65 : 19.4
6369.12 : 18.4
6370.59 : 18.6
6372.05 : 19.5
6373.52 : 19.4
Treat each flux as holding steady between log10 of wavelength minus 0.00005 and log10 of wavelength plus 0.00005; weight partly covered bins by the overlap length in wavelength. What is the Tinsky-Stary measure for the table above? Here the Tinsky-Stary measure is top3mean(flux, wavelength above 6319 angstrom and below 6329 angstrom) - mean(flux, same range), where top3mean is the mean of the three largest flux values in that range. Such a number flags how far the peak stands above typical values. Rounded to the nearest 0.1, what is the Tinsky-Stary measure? 1.1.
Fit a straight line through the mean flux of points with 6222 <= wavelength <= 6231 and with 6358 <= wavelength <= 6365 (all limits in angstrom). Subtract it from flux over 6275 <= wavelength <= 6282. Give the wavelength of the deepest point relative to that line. 6275.95 angstrom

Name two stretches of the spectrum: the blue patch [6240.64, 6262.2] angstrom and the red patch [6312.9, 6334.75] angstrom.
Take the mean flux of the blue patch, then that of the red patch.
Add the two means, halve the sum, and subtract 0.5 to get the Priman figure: 17.5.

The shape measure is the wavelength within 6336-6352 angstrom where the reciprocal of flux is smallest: 6351.55 angstrom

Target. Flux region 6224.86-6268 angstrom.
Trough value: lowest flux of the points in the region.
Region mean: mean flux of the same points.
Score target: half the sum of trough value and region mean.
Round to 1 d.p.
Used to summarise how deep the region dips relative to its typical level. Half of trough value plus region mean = 17.5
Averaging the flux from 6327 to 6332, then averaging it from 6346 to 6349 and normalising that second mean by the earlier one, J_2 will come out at 0.97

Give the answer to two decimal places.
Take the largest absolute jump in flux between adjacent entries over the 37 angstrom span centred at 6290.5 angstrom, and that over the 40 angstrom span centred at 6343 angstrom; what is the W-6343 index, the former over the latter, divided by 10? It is 0.18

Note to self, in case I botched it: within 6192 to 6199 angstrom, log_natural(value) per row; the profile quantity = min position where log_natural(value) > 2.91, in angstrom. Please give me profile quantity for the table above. 6195.54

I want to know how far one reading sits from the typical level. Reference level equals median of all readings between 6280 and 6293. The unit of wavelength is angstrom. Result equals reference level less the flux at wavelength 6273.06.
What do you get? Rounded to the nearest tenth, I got -1.9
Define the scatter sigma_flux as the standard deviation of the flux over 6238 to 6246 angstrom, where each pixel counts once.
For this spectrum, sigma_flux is 0.7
